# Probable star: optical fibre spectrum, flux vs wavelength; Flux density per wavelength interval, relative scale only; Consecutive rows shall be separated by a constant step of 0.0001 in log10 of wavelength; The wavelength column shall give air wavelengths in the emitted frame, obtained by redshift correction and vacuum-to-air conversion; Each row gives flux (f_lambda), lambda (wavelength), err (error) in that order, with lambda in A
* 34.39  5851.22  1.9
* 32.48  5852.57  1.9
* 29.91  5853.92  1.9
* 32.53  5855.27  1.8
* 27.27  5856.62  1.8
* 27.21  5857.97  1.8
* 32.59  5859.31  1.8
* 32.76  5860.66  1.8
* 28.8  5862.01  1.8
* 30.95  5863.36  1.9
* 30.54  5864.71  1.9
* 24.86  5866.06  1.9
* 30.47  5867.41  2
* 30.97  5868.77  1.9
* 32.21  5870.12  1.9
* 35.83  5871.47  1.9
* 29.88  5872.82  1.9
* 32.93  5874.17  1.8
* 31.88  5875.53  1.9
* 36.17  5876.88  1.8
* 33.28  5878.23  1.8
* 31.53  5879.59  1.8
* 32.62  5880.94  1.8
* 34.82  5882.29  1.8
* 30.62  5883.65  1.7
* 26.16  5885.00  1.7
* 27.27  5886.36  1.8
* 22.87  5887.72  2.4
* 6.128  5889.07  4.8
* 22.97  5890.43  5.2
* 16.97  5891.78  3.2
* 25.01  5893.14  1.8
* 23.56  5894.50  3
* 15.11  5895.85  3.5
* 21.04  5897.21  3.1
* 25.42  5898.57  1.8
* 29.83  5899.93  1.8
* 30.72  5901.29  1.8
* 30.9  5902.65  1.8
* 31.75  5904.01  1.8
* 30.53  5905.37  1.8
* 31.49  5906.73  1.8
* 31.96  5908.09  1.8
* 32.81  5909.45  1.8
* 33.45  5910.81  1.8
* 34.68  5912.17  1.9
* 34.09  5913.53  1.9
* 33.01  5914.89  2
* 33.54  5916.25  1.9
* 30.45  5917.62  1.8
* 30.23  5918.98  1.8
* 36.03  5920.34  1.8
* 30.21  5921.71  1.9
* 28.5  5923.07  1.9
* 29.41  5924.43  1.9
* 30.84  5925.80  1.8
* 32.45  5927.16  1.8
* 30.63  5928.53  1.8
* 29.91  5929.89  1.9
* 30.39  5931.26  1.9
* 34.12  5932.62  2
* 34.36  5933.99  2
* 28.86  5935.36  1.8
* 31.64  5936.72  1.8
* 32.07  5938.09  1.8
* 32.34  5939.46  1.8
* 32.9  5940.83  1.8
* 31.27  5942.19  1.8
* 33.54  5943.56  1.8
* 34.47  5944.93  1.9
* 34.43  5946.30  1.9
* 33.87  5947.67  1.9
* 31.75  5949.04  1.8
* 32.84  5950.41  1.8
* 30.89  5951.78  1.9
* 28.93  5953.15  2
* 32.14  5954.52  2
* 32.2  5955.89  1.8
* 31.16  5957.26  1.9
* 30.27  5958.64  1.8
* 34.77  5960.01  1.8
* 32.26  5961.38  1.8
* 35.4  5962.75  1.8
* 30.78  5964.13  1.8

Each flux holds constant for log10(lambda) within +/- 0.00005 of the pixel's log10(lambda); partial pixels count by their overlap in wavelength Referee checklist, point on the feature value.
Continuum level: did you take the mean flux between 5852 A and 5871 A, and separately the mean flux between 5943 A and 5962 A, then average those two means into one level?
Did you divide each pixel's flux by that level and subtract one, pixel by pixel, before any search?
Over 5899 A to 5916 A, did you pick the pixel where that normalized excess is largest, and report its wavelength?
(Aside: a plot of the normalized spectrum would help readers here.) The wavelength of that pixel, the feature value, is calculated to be 5912.17 A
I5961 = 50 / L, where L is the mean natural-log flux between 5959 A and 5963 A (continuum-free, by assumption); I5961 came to 14.2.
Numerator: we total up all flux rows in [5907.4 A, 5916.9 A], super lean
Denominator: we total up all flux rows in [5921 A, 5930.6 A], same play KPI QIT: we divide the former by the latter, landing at 1.10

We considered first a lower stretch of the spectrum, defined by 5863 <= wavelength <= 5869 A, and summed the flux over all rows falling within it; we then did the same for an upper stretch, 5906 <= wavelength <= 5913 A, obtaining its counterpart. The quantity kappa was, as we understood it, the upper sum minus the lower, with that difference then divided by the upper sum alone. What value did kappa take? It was 0.10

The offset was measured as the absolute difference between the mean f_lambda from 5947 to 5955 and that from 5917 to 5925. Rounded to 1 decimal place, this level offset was 0.9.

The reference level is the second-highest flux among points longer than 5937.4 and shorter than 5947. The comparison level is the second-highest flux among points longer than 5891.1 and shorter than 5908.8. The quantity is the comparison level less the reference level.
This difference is -2.7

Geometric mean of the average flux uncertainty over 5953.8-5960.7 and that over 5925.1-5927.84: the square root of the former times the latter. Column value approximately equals 1.83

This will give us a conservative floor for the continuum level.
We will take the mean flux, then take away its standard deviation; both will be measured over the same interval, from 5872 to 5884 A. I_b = 31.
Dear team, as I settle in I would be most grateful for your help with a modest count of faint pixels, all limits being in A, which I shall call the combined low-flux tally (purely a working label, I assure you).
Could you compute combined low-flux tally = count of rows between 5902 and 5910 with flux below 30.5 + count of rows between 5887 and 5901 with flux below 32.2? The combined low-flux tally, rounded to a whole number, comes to 10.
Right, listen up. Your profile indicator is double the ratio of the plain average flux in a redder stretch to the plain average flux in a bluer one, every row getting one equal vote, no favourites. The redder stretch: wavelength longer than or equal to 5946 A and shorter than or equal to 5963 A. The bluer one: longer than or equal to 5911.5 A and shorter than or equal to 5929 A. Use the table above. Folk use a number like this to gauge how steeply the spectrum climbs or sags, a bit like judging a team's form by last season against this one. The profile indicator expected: 2.03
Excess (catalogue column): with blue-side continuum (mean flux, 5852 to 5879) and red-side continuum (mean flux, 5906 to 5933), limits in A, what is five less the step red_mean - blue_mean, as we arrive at 4.3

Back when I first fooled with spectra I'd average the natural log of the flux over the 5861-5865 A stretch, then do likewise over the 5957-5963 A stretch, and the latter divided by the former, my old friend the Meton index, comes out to 1.02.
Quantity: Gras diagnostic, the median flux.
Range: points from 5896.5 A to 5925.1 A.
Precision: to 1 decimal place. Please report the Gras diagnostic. 30.9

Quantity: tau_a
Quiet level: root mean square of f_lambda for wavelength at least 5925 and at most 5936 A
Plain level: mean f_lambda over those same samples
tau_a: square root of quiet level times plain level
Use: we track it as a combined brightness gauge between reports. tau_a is 31.5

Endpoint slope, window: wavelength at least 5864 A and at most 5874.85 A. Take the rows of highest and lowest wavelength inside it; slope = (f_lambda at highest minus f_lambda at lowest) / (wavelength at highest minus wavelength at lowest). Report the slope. 0.25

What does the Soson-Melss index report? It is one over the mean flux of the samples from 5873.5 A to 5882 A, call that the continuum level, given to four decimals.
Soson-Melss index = 0.0302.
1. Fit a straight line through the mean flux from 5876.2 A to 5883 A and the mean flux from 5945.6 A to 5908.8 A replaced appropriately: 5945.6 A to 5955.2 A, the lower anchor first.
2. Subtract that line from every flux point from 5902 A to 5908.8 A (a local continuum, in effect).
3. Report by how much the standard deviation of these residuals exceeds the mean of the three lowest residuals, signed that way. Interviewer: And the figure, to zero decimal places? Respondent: 3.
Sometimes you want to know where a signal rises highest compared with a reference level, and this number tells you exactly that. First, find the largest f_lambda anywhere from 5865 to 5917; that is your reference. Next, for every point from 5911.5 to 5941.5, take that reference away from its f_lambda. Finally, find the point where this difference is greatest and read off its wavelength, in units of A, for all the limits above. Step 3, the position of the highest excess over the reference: 5920.34 A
